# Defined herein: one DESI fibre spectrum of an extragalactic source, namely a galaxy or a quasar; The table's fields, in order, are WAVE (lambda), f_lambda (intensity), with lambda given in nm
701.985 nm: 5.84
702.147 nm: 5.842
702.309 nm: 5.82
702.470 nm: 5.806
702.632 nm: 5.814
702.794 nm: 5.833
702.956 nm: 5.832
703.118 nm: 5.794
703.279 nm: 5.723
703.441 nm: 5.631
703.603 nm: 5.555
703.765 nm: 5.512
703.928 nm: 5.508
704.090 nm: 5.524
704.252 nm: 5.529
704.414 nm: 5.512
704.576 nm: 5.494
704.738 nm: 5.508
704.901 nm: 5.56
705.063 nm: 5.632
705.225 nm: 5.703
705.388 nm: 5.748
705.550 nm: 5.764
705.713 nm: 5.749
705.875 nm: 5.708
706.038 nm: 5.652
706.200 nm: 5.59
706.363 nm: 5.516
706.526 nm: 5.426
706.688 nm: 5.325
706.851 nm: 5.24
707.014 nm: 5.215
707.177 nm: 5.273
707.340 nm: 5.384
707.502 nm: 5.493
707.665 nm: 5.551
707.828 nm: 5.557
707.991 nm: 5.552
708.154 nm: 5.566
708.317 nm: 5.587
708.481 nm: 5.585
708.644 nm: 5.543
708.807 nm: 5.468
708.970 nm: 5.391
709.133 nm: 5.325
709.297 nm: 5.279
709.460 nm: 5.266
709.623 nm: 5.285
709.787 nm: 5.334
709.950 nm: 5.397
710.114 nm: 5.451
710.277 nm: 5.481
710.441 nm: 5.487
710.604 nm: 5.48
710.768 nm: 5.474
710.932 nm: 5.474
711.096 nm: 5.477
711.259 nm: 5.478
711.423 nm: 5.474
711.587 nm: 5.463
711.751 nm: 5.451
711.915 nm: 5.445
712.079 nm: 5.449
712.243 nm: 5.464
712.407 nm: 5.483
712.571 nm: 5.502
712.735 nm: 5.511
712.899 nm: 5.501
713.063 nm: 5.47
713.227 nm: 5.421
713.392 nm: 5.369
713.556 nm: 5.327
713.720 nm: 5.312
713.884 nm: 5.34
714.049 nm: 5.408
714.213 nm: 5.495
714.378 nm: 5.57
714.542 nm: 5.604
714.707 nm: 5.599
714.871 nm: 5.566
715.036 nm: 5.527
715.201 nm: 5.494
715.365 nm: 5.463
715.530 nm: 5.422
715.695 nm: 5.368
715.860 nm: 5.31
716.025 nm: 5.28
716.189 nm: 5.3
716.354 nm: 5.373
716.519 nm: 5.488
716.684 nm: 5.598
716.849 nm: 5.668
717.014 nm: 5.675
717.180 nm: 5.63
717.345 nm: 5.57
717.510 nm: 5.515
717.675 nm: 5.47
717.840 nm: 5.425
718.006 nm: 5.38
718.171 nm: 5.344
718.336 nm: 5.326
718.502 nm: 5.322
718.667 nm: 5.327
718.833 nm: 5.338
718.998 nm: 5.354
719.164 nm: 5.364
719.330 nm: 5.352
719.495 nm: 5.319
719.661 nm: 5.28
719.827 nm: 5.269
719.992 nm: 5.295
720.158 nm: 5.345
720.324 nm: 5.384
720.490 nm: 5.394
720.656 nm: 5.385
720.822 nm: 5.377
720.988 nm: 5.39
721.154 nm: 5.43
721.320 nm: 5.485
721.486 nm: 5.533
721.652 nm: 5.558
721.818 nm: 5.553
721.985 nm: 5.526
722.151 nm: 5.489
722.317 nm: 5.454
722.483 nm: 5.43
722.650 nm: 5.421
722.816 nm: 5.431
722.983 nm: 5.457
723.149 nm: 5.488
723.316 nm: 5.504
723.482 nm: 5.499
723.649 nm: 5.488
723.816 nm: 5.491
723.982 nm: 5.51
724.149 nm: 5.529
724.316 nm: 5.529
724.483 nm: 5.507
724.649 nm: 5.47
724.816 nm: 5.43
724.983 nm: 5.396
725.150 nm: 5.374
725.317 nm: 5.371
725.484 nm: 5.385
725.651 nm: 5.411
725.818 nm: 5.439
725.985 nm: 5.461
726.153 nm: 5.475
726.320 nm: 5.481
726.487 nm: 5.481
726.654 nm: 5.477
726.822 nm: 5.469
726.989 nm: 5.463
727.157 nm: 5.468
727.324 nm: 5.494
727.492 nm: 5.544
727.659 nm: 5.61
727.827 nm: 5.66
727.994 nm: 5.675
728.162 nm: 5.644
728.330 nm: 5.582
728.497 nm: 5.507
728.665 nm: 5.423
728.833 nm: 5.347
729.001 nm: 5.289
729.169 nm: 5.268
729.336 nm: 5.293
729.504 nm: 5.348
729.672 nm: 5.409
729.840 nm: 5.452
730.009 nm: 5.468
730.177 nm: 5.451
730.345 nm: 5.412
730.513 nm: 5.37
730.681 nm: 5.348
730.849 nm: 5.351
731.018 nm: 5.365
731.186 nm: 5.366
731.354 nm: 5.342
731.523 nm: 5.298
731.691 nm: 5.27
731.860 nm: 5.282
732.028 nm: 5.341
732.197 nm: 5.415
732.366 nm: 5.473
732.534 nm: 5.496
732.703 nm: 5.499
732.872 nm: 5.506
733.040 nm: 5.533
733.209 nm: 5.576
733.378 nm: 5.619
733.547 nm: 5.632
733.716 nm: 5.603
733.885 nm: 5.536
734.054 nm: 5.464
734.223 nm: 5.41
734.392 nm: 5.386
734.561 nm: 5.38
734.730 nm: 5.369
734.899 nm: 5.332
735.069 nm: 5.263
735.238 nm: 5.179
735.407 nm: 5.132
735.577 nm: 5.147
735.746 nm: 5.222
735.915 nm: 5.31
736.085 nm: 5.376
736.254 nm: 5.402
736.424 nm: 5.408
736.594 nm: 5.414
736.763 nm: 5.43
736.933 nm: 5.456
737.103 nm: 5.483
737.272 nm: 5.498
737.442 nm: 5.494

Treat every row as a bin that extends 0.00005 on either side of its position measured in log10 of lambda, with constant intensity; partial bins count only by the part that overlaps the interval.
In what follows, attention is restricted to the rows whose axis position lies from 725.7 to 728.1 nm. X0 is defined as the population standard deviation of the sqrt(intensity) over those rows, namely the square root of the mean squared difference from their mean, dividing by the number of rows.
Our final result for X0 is 0.016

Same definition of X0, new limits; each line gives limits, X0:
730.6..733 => 0.017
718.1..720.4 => 0.007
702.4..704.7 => 0.029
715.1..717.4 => 0.028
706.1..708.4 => 0.028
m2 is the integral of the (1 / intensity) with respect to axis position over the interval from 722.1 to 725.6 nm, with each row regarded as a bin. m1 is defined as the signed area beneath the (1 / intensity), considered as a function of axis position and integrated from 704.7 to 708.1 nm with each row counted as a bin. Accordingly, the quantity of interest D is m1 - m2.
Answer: -0.026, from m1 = 0.615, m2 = 0.641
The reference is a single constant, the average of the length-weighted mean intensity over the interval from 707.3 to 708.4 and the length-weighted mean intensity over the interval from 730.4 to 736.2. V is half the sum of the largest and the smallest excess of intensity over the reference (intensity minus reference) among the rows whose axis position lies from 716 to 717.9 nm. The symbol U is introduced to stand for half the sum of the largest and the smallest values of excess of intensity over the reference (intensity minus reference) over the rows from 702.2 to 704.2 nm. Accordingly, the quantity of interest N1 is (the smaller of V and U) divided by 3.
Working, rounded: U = 0.21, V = 0.017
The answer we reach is 0.006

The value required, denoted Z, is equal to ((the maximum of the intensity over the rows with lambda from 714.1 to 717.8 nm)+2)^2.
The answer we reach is 58.9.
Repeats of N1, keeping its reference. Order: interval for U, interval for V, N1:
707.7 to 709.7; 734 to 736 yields -0.054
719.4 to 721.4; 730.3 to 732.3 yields -0.039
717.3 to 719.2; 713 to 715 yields -0.005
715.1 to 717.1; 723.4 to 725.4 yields -0.004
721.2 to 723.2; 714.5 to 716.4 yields -0.006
